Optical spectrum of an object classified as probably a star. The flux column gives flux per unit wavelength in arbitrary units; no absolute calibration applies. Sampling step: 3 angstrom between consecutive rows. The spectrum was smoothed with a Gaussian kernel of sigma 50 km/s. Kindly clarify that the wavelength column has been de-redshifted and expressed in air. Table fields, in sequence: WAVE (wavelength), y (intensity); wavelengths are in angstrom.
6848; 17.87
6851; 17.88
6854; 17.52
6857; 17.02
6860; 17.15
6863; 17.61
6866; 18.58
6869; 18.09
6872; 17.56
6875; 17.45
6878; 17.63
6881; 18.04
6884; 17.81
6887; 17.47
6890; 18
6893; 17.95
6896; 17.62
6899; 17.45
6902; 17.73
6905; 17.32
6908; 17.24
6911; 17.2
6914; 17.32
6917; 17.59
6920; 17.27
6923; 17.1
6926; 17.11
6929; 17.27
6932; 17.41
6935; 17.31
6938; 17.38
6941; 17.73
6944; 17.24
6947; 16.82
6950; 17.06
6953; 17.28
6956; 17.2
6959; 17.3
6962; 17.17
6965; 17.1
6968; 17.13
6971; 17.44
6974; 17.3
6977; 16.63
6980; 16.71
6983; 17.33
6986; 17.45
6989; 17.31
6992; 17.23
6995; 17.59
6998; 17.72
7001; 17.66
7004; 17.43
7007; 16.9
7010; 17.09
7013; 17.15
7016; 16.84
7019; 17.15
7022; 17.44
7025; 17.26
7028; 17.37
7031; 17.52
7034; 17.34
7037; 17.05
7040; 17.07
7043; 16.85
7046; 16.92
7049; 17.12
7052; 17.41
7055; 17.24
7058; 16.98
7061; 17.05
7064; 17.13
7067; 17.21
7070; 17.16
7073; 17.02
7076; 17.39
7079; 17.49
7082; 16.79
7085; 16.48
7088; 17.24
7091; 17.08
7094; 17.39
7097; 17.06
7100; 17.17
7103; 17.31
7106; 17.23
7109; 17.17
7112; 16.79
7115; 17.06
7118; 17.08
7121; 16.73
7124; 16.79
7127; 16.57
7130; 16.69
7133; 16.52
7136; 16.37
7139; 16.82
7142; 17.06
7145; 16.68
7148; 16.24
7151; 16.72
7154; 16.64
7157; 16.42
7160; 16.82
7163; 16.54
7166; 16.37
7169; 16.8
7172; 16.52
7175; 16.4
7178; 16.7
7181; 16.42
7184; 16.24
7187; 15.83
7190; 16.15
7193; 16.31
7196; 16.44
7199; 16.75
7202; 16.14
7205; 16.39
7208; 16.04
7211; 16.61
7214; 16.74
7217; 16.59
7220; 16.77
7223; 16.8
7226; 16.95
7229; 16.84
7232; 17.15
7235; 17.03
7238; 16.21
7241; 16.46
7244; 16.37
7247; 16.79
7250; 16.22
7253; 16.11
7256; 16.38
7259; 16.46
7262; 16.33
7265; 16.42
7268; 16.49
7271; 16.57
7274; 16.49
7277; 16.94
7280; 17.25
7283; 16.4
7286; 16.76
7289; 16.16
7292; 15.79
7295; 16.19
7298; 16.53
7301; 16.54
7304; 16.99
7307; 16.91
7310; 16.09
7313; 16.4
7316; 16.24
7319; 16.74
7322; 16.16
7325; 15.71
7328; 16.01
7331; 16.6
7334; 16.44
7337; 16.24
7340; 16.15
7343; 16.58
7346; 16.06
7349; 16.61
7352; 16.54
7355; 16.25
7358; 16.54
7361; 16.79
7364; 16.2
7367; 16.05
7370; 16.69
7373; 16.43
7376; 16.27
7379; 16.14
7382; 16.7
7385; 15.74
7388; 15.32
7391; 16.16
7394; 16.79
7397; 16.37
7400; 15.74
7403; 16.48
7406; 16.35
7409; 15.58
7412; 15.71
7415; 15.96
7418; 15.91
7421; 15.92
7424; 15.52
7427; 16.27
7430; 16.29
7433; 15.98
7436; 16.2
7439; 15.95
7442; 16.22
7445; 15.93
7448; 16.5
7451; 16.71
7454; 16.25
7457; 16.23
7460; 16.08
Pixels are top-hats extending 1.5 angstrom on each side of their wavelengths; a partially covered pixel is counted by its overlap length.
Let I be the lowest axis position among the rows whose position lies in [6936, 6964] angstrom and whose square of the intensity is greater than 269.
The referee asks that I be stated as 6938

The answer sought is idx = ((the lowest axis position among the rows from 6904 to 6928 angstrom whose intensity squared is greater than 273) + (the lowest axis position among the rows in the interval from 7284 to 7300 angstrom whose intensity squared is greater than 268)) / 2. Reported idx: 7095.5 angstrom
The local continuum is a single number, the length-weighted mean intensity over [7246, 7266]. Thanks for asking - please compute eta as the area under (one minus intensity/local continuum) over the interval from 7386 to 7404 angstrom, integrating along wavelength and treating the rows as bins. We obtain 0.3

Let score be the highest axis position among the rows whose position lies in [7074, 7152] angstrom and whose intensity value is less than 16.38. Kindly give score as 7148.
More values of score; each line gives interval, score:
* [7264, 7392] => 7391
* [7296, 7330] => 7328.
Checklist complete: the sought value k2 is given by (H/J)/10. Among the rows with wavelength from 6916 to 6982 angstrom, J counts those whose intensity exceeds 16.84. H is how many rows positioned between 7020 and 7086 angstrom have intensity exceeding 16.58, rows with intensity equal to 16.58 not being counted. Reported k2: 0.11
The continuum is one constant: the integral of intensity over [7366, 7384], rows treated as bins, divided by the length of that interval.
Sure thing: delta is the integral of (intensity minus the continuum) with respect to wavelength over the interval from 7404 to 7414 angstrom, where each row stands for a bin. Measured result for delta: -4.6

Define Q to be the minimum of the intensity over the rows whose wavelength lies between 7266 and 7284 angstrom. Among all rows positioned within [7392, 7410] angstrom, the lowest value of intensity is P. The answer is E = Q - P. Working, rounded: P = 15.58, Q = 16.4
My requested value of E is 0.82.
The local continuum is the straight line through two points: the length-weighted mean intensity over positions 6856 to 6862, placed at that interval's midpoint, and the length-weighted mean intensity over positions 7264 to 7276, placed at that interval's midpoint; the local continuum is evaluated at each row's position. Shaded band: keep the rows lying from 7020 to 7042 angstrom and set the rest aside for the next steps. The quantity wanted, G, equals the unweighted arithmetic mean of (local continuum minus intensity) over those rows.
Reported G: -0.42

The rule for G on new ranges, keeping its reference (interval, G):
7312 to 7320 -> -0.02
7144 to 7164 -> 0.11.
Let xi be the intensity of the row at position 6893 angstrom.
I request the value 17.95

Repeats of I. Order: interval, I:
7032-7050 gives 7034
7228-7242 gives 7229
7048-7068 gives 7049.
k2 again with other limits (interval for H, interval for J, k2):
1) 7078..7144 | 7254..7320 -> 0.45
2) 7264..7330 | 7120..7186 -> 0.60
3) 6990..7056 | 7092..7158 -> 0.24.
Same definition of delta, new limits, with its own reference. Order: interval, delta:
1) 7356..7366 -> 1.0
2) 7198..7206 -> 0.3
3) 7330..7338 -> 0.4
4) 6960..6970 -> 7.9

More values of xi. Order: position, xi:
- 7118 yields 17.08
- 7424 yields 15.52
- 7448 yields 16.5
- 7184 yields 16.24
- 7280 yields 17.25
